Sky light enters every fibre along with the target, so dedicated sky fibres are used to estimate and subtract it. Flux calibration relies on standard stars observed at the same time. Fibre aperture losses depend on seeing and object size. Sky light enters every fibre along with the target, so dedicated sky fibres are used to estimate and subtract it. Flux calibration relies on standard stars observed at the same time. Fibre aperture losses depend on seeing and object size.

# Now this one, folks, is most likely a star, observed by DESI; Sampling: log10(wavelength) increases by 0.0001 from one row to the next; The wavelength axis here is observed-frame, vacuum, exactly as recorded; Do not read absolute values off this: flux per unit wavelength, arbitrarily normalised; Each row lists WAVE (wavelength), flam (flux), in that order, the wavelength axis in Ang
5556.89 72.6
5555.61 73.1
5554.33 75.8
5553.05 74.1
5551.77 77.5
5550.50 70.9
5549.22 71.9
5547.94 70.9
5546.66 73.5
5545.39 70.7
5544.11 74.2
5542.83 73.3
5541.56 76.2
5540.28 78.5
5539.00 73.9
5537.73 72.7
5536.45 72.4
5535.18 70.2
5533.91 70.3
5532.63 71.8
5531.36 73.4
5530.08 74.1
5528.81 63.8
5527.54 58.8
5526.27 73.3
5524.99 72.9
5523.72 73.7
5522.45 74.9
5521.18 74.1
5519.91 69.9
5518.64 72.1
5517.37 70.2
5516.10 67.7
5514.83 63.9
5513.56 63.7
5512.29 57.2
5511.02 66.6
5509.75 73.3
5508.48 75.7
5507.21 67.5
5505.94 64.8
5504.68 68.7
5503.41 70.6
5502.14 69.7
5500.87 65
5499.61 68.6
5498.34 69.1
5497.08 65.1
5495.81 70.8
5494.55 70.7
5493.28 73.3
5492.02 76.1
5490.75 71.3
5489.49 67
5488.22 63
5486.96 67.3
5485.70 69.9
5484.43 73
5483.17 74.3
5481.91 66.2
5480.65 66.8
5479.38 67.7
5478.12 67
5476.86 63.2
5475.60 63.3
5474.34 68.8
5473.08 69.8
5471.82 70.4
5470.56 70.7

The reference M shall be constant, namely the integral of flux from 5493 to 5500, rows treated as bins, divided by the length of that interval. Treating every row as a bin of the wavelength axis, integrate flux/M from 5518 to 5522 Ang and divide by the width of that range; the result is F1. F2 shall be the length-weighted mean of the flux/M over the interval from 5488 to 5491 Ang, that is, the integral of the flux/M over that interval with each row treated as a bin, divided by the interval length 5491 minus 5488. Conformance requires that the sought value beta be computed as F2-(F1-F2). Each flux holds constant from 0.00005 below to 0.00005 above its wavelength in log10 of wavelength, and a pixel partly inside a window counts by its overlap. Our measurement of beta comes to 0.89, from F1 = 1.04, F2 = 0.97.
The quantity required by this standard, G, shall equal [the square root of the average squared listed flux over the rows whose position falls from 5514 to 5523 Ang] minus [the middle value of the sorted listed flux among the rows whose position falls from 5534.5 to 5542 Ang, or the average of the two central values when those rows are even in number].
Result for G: -3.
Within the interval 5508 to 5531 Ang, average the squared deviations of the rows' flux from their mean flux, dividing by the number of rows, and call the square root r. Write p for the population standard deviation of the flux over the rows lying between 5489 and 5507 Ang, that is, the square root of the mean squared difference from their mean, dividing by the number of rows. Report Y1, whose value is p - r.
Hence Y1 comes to -2.4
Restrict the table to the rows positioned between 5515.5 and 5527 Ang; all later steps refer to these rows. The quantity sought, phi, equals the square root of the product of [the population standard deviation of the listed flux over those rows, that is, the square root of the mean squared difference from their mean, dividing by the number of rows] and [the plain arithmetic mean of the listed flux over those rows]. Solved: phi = 12.6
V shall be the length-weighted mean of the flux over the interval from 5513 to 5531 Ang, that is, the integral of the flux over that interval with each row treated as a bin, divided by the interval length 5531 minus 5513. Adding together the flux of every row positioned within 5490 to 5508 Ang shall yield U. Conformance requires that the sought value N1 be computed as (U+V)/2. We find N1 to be 520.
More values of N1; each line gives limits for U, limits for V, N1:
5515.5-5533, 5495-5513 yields 529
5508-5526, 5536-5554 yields 525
